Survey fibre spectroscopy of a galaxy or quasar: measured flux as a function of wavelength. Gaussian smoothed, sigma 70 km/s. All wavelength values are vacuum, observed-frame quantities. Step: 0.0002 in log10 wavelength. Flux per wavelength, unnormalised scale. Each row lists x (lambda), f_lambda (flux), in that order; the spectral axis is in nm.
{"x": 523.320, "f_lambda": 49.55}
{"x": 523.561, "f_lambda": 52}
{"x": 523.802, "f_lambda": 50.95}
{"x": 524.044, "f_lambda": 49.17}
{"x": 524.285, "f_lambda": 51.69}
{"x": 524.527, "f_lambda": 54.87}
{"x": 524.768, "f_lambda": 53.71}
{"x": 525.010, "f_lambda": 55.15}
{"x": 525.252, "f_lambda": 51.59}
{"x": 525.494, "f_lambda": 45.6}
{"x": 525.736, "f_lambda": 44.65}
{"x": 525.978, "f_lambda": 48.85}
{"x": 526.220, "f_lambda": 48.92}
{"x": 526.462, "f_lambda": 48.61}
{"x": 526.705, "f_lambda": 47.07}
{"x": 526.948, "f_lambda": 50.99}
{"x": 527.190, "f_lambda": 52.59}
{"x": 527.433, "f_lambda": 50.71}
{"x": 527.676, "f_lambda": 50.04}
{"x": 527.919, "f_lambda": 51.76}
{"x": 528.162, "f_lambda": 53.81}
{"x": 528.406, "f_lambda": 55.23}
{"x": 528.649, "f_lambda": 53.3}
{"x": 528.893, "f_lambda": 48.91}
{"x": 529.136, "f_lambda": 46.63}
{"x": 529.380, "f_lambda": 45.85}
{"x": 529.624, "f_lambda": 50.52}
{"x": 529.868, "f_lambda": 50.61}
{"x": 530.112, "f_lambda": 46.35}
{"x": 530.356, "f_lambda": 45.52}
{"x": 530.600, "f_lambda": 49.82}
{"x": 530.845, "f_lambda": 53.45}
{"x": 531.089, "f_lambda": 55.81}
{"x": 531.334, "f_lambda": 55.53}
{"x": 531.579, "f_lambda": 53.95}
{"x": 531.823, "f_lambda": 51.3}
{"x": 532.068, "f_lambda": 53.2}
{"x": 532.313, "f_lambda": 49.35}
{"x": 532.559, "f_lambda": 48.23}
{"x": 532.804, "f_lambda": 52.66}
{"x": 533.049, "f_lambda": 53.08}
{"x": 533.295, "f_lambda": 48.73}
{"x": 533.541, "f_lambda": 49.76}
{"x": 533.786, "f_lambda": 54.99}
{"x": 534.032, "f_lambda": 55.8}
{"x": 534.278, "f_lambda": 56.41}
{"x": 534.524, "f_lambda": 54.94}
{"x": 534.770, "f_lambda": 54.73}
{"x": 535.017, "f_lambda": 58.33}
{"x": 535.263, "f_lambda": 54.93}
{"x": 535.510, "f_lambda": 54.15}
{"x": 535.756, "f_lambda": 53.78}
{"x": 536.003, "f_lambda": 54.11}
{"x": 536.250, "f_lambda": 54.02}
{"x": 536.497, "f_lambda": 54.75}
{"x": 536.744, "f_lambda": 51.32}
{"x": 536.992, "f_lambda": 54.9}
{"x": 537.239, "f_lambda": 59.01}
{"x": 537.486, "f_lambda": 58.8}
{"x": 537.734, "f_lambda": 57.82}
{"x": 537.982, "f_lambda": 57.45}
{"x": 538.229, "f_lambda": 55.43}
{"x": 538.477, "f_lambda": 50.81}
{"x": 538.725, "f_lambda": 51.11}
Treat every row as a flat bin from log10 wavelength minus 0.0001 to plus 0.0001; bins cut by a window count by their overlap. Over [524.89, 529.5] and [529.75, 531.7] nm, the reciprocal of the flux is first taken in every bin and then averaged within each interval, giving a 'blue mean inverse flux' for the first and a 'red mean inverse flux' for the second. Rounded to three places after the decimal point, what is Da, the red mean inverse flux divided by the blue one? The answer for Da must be 0.975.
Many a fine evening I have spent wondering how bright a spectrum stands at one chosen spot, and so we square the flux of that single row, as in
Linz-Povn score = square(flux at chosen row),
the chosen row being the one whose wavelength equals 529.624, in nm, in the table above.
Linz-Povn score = 2552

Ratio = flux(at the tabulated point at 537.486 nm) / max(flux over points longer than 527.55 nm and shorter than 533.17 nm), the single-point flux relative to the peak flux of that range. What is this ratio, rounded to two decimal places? 1.05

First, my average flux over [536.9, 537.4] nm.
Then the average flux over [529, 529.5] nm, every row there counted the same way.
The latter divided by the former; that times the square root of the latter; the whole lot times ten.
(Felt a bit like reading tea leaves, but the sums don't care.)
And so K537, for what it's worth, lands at 55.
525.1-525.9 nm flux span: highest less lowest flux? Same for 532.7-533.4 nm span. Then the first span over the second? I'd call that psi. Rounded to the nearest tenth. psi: 1.6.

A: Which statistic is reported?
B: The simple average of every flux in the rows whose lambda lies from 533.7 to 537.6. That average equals 55.3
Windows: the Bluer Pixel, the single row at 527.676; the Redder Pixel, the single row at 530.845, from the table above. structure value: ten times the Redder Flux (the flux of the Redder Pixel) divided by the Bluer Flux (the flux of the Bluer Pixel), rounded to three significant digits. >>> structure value 10.7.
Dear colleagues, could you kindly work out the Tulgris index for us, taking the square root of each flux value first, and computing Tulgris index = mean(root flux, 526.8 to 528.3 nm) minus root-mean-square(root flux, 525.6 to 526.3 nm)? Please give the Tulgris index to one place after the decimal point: 0.3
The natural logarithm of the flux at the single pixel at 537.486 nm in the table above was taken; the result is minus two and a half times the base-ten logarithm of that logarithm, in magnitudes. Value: -1.53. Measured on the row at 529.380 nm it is -1.46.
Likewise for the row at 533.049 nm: -1.50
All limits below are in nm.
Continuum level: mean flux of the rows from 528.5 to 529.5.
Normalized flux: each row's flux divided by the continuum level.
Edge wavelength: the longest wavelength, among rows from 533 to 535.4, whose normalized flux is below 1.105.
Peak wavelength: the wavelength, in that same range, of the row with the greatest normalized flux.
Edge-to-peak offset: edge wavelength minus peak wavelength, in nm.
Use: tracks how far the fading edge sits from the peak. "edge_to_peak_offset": -1.48 nm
